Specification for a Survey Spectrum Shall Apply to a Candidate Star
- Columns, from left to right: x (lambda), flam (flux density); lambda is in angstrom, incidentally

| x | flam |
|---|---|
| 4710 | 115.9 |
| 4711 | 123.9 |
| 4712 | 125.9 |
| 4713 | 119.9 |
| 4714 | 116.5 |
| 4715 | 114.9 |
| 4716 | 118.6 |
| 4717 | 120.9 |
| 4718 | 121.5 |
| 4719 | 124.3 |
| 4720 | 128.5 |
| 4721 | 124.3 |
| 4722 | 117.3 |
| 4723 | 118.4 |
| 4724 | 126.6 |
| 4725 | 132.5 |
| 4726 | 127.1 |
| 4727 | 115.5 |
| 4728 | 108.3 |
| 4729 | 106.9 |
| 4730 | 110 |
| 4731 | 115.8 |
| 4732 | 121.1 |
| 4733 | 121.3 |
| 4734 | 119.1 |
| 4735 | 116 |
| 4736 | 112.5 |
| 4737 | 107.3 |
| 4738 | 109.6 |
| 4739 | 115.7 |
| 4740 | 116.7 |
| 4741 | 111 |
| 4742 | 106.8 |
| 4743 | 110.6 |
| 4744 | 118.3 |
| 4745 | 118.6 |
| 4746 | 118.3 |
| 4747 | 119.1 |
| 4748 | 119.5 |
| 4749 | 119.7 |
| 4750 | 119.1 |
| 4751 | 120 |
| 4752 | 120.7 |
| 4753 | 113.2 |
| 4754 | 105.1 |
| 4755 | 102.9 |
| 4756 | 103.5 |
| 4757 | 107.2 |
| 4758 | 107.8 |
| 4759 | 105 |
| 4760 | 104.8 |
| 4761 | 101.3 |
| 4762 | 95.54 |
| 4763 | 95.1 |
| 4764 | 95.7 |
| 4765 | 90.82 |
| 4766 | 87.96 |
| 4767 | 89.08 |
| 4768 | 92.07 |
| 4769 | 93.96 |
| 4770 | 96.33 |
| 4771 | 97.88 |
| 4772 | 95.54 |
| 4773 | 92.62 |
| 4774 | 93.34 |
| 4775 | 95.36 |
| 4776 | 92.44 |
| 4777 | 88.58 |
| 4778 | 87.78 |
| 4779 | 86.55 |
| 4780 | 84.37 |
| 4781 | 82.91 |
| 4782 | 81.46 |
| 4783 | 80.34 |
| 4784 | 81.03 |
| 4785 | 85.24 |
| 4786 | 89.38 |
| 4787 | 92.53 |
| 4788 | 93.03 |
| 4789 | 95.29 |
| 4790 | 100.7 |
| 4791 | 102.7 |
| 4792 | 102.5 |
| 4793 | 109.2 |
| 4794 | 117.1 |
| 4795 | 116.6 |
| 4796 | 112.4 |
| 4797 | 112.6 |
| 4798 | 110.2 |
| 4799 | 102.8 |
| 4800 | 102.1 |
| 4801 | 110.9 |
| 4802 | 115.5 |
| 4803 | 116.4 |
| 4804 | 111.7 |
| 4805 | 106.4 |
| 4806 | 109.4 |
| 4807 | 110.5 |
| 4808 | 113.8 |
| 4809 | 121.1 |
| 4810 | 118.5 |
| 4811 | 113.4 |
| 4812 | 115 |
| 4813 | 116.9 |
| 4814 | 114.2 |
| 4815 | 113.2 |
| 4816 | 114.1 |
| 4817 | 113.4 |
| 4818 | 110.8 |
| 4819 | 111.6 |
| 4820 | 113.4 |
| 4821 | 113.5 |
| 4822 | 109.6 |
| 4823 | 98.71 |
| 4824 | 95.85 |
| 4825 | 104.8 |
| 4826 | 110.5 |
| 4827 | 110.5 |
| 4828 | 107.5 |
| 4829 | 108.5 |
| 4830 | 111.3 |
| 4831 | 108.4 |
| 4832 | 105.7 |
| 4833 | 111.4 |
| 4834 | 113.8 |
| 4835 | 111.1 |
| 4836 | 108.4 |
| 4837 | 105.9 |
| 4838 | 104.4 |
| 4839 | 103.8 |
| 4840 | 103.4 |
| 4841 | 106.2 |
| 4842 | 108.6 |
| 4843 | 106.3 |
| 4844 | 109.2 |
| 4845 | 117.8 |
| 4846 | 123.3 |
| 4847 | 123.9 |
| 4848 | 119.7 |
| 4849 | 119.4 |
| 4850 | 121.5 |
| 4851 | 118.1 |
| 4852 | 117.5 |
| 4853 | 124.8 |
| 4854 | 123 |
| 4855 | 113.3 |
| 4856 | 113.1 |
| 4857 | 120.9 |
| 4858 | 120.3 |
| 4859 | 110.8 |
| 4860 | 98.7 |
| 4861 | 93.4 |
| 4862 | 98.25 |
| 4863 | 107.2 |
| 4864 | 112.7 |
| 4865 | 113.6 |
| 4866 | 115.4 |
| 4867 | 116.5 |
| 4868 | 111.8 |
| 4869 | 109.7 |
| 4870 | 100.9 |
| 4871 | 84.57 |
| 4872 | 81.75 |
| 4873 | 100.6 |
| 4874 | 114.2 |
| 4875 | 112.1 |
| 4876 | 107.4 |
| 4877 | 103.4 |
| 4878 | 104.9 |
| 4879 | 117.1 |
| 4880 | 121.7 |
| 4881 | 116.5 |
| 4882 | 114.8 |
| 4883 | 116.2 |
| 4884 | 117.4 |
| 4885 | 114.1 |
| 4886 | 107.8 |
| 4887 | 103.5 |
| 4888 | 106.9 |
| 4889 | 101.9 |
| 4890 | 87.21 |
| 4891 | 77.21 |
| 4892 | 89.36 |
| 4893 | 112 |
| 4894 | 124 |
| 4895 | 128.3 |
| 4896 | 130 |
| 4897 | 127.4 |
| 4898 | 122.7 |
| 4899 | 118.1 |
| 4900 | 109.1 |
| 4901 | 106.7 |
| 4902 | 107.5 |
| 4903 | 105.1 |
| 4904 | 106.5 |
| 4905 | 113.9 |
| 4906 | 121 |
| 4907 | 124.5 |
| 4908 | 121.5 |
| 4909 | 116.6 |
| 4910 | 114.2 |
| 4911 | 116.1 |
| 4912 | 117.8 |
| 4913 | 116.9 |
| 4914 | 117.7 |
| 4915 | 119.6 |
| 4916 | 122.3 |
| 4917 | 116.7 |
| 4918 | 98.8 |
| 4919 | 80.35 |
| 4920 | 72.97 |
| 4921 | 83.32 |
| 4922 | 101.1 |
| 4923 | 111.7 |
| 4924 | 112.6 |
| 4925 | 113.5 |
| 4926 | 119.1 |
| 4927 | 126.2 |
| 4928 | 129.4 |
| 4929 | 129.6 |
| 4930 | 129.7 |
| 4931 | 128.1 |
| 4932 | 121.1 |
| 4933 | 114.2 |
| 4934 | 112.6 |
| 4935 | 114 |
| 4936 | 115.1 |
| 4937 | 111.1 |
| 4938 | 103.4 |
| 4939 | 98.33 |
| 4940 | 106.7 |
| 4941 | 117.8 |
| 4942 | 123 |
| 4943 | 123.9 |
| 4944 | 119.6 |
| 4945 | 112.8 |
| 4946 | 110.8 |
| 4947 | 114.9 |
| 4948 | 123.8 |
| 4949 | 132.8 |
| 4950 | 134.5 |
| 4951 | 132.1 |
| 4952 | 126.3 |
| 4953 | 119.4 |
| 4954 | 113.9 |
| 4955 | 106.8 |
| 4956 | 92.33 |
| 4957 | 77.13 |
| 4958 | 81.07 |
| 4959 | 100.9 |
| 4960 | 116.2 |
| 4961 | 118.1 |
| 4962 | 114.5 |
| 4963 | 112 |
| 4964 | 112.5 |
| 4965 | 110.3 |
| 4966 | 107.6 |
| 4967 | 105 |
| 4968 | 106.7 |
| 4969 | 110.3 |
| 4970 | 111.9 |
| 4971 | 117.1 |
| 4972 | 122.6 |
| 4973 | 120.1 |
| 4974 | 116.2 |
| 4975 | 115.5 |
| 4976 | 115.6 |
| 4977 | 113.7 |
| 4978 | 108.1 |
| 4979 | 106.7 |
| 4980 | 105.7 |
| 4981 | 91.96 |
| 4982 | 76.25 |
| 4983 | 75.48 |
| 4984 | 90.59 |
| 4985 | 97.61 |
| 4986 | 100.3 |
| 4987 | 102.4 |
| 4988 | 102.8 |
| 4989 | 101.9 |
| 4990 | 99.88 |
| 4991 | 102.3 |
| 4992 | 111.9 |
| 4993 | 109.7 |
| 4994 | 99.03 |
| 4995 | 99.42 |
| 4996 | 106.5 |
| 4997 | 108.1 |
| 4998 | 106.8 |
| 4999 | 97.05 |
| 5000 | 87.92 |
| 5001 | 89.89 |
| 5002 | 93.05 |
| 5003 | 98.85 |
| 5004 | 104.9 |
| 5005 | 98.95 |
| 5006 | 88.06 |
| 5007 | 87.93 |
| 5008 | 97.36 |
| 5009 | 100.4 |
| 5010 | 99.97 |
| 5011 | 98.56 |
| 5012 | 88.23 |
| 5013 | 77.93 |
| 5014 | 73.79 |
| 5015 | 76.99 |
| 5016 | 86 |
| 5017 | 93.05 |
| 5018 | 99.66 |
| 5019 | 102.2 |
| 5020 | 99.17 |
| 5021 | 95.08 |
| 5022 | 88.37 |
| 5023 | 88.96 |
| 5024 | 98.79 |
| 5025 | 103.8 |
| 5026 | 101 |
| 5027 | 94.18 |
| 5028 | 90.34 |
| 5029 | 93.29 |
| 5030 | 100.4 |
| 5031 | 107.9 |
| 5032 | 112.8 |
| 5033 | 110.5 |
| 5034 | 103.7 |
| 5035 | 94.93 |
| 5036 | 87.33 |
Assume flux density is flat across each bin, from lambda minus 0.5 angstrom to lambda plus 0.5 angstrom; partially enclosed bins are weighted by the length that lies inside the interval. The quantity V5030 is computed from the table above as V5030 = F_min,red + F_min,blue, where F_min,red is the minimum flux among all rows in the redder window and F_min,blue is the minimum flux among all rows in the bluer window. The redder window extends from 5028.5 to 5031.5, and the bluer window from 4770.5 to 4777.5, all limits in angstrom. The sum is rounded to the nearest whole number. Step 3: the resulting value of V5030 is 182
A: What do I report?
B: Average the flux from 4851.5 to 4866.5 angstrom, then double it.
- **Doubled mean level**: 224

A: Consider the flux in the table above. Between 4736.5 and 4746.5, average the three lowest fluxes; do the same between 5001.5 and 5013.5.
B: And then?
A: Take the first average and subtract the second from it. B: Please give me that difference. 23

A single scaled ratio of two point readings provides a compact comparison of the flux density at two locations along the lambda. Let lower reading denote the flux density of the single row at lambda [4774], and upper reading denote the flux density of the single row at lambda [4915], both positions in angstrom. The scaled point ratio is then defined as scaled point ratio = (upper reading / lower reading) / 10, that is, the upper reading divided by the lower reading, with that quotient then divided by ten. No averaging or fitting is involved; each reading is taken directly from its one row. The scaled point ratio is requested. 0.13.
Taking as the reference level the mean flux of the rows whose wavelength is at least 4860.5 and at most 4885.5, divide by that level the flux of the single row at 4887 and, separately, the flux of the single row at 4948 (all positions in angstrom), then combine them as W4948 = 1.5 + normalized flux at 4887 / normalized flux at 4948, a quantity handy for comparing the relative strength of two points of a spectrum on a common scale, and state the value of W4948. 2.34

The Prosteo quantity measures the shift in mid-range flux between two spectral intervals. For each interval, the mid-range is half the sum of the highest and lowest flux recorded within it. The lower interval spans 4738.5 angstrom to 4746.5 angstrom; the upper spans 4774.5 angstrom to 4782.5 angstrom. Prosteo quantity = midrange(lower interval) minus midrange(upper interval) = 24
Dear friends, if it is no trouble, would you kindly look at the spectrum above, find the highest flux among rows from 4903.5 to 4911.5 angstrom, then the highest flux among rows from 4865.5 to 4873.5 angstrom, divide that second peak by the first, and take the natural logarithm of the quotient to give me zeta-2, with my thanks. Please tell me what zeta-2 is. -0.066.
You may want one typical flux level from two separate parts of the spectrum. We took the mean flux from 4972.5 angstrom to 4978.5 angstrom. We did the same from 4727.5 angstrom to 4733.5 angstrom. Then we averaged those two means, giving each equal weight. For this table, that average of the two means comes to 114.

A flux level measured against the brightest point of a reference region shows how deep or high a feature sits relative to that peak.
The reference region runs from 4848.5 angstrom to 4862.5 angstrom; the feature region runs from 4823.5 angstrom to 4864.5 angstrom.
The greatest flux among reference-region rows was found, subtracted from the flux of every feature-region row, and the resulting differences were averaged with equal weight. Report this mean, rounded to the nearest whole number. -14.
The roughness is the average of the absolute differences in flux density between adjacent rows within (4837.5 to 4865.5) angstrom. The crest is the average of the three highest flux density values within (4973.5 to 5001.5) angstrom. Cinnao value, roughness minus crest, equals -112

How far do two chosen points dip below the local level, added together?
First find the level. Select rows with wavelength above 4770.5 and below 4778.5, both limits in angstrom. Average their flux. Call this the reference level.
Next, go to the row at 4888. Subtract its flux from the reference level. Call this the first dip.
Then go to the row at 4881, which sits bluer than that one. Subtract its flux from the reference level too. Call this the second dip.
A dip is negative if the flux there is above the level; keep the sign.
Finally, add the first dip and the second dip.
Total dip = -38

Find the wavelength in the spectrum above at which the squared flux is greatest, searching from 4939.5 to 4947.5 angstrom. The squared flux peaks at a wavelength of 4943 angstrom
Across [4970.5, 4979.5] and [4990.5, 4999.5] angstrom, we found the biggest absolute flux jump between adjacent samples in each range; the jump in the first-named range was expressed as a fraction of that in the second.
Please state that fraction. 0.52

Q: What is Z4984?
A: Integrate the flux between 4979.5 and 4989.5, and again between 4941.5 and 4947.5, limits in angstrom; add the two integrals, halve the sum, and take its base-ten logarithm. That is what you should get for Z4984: 2.92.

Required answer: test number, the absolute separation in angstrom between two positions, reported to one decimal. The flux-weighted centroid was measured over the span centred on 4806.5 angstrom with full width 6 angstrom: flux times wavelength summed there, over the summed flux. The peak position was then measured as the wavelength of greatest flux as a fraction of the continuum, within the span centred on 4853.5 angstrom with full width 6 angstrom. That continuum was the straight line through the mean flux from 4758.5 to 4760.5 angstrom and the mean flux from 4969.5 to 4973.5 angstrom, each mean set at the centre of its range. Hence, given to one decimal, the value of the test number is 46.4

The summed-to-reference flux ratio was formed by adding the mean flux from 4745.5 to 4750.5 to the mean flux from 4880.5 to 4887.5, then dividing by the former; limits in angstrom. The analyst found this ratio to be 1.95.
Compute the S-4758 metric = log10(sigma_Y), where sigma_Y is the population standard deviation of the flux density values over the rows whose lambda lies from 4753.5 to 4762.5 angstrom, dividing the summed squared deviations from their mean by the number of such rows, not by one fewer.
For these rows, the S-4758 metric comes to 0.54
